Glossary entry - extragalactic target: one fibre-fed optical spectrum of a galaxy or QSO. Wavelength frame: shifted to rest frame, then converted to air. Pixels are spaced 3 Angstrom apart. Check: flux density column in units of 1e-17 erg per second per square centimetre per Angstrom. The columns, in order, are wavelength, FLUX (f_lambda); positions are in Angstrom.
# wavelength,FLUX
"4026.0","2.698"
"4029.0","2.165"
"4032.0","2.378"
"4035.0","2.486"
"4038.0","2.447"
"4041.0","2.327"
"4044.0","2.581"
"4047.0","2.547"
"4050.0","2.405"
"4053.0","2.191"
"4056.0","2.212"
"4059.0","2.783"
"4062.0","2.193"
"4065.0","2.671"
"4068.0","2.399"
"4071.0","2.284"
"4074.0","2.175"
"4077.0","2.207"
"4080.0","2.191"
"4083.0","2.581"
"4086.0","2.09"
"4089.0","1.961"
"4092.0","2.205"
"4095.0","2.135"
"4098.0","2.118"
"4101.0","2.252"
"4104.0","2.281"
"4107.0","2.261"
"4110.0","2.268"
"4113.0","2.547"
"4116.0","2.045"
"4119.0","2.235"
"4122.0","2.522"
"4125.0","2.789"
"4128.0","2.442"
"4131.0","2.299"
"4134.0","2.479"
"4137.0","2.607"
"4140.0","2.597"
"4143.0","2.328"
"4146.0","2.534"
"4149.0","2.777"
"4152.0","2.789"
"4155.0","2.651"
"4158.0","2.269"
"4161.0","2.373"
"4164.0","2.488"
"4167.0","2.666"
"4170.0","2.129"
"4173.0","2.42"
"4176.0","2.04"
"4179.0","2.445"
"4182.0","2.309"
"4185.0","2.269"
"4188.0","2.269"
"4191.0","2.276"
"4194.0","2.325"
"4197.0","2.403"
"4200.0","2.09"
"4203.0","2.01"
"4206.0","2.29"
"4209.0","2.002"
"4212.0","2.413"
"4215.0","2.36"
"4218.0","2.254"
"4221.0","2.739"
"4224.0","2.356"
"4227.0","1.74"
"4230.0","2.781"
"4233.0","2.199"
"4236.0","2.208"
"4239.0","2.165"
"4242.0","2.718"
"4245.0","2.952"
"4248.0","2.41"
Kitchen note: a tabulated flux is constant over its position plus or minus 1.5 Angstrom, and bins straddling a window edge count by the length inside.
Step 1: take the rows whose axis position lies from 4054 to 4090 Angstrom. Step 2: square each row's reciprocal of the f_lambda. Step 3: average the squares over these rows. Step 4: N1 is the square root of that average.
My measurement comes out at 0.439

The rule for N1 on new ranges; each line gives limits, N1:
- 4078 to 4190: 0.427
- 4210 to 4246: 0.428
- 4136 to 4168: 0.394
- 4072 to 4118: 0.453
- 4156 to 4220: 0.440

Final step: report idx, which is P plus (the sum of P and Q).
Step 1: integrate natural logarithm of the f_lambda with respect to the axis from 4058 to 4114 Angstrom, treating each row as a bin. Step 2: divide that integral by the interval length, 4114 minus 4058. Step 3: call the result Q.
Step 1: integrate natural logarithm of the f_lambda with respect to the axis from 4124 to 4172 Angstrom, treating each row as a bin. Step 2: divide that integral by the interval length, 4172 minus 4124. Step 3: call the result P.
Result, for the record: 2.66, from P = 0.917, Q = 0.82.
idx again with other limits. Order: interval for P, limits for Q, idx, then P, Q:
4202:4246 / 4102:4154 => 2.58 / 0.842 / 0.90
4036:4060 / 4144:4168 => 2.71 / 0.885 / 0.94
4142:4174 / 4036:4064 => 2.70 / 0.912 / 0.88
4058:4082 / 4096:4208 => 2.57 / 0.854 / 0.86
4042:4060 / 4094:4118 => 2.58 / 0.889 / 0.80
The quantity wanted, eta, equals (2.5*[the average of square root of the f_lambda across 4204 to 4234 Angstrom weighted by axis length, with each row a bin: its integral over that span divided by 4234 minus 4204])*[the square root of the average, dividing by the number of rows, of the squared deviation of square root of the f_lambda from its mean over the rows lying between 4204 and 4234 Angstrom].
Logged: 0.37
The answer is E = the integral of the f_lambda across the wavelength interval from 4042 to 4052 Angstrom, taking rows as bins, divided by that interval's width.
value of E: 2.49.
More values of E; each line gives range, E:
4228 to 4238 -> 2.35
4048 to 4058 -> 2.31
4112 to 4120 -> 2.26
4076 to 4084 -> 2.32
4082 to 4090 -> 2.20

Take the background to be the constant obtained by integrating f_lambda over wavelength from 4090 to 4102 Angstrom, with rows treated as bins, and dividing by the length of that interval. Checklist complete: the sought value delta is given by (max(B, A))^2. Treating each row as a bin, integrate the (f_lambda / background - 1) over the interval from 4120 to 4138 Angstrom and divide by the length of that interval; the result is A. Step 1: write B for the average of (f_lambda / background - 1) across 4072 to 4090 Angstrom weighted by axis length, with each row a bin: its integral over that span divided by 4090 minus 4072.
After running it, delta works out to 0.026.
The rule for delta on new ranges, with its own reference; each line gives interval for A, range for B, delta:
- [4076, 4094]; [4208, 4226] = 0.007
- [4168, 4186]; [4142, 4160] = 0.033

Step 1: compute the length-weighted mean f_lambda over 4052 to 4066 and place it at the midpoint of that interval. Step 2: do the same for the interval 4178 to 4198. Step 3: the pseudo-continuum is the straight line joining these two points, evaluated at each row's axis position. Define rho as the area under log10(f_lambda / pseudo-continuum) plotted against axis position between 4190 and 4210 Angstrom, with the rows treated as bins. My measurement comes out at -0.5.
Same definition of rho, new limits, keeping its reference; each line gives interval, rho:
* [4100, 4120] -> -0.4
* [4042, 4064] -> 0.0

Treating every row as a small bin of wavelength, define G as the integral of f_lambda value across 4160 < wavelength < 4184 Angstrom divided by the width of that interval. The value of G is 2.36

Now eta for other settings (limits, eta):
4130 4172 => 0.24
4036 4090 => 0.27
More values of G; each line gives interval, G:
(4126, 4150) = 2.51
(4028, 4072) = 2.41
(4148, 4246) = 2.36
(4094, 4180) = 2.41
